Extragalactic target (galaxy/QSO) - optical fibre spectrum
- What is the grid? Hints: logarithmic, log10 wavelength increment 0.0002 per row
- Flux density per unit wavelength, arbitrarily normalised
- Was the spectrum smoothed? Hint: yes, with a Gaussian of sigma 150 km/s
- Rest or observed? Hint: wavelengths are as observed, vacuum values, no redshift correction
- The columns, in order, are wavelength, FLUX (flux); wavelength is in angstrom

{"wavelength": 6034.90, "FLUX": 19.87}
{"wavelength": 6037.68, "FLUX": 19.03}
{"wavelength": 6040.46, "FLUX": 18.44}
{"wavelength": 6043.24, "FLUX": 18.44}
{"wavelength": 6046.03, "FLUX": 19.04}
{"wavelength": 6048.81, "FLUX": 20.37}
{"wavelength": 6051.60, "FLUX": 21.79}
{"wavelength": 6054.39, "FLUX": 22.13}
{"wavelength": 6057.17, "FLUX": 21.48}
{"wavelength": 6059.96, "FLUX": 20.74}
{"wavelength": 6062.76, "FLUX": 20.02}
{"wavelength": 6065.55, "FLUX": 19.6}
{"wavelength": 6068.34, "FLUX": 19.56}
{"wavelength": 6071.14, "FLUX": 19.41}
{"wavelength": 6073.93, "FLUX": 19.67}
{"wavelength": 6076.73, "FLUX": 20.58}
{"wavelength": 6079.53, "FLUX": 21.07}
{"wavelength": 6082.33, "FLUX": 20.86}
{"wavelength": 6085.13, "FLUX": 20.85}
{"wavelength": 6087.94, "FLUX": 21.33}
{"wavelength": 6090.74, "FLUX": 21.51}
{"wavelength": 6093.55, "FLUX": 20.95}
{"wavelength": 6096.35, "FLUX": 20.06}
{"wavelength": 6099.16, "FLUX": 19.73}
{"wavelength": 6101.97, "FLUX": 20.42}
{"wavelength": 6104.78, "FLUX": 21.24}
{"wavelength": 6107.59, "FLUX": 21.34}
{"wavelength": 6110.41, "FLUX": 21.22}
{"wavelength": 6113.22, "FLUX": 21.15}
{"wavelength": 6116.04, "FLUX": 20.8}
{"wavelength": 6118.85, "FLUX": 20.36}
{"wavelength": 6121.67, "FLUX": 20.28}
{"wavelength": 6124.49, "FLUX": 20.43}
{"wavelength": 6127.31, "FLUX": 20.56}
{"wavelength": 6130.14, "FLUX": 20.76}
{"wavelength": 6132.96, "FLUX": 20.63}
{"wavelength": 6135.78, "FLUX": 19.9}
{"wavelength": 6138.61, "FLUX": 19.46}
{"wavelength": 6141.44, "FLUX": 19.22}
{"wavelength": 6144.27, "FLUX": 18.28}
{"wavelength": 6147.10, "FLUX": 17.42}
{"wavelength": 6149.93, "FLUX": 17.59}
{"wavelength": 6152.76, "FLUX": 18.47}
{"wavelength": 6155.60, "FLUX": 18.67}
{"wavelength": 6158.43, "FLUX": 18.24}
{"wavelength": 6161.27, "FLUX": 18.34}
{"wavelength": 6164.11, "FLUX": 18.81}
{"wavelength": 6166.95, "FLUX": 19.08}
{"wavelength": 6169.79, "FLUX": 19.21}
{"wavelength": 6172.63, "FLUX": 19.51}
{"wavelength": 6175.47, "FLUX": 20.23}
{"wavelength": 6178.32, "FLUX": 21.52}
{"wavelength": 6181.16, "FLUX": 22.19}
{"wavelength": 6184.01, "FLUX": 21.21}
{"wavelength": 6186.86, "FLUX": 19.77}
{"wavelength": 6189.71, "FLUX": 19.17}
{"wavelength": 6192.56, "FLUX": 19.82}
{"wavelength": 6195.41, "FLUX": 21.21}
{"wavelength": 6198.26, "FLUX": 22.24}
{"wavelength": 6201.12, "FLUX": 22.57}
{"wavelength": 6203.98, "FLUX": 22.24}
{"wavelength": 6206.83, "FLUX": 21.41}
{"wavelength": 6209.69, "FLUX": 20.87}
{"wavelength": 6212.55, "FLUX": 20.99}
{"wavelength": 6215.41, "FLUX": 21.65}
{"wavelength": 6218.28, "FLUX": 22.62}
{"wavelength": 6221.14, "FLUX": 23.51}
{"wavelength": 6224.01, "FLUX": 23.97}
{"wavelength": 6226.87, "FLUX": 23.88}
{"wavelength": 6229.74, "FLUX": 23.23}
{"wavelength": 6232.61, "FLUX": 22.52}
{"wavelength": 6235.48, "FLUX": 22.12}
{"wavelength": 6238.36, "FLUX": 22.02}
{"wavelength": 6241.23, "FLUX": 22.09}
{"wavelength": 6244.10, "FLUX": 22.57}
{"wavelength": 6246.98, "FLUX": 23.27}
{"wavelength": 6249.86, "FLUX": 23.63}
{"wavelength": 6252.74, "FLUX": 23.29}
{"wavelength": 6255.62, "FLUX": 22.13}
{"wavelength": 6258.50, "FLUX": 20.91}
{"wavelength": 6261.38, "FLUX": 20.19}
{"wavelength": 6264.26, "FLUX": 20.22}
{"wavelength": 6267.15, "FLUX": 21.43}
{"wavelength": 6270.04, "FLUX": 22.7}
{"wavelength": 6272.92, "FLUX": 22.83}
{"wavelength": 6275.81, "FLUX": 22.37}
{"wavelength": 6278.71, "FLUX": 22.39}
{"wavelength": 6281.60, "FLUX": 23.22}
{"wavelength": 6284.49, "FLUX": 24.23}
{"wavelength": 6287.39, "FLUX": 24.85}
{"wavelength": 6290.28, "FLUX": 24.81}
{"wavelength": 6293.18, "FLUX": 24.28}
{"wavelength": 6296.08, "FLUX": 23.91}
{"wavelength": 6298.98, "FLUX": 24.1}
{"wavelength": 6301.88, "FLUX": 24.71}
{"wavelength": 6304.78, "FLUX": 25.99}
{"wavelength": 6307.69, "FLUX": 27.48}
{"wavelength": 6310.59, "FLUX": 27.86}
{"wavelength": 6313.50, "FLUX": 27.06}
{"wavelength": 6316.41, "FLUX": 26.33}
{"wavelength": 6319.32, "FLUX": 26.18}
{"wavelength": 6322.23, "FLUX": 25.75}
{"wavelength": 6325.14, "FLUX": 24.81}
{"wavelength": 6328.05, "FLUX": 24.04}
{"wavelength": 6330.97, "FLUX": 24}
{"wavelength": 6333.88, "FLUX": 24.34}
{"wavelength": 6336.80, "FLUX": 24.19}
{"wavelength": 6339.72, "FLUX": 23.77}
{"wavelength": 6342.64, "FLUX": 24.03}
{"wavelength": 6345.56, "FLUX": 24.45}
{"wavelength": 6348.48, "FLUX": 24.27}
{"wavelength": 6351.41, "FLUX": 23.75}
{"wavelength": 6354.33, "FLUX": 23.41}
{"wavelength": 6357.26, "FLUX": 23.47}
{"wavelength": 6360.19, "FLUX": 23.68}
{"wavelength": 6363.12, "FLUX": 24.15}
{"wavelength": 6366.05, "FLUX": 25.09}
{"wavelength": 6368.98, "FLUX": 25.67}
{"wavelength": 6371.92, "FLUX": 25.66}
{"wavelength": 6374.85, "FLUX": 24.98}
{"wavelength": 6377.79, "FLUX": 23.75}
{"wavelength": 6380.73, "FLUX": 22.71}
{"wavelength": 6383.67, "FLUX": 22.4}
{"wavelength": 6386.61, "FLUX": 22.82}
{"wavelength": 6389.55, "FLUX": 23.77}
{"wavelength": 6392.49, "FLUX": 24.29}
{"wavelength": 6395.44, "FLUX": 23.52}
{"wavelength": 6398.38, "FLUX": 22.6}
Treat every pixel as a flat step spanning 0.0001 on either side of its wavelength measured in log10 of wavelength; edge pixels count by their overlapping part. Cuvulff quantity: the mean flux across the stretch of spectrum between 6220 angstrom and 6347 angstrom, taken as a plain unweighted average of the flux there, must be 23.8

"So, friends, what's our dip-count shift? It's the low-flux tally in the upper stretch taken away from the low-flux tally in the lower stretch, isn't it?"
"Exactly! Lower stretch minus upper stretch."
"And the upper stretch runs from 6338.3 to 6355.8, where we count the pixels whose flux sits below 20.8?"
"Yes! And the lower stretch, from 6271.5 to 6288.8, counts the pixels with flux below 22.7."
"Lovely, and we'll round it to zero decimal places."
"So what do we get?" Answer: 2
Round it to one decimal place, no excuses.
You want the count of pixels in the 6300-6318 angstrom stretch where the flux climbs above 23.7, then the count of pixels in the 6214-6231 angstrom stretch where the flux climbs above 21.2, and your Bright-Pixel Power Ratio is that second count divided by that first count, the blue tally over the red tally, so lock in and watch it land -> 1.0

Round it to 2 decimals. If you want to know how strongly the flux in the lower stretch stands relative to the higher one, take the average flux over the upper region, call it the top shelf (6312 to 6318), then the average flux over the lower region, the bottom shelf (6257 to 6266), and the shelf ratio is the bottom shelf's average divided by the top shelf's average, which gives 0.77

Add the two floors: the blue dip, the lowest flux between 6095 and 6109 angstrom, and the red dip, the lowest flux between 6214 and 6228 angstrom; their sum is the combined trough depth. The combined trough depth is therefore 41.4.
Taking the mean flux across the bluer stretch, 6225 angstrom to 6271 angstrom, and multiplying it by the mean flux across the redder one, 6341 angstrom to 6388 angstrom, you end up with 535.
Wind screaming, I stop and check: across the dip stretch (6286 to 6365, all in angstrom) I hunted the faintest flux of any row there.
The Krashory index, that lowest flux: 23.41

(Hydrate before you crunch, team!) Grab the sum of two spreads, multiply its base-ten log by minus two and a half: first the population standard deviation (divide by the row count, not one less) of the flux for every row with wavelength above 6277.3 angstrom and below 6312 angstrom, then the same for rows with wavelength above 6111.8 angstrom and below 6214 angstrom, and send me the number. -1.1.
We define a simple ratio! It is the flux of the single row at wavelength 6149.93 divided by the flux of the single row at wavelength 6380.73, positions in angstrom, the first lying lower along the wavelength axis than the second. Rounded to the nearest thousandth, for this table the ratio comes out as 0.775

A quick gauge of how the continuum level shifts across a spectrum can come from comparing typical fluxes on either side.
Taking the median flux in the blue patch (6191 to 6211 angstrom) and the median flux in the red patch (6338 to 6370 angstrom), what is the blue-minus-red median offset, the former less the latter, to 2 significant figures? -2.6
